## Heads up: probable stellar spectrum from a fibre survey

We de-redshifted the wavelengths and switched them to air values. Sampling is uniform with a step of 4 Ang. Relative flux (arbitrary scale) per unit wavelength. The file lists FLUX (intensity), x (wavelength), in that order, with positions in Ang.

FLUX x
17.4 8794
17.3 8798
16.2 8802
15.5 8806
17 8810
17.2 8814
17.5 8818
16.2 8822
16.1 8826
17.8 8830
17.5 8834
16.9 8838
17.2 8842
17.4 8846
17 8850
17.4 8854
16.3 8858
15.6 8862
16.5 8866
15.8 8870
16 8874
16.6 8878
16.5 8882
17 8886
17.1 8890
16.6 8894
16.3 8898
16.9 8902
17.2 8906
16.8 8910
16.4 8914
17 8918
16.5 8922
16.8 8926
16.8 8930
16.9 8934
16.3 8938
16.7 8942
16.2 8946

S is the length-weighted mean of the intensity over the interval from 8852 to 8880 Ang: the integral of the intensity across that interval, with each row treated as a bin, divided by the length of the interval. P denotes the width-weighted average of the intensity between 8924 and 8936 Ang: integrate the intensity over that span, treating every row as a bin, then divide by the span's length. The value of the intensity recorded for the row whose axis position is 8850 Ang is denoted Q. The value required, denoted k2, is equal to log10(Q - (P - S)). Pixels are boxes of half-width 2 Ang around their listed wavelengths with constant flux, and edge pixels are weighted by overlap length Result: 1.217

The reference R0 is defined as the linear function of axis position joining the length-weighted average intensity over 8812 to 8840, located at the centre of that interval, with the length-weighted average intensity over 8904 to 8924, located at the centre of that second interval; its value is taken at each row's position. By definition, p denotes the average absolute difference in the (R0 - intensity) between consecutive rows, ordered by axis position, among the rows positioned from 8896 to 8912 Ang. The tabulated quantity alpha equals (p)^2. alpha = 0.2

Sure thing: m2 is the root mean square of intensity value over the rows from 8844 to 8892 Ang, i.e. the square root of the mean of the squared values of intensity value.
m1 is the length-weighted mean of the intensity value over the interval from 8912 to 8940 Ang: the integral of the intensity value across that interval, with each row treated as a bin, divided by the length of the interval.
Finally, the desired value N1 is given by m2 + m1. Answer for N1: 33.28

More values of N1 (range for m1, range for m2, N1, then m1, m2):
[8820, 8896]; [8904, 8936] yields 33.51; 16.7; 16.8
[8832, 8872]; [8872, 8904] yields 33.39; 16.8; 16.6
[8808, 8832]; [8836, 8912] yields 33.66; 17.0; 16.7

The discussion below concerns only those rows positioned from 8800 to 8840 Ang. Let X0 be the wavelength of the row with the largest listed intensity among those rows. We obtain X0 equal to 8830 Ang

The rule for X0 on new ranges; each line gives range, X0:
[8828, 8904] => 8830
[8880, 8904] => 8890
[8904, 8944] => 8906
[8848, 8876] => 8854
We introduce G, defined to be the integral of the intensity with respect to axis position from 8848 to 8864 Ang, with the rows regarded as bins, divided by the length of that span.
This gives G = 16.6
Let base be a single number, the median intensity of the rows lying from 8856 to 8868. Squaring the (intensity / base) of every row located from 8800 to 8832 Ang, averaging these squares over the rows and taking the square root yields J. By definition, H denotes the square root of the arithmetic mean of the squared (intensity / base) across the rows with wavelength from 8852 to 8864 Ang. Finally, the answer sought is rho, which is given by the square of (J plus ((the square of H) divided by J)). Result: 4.07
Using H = 1.01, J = 1.02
